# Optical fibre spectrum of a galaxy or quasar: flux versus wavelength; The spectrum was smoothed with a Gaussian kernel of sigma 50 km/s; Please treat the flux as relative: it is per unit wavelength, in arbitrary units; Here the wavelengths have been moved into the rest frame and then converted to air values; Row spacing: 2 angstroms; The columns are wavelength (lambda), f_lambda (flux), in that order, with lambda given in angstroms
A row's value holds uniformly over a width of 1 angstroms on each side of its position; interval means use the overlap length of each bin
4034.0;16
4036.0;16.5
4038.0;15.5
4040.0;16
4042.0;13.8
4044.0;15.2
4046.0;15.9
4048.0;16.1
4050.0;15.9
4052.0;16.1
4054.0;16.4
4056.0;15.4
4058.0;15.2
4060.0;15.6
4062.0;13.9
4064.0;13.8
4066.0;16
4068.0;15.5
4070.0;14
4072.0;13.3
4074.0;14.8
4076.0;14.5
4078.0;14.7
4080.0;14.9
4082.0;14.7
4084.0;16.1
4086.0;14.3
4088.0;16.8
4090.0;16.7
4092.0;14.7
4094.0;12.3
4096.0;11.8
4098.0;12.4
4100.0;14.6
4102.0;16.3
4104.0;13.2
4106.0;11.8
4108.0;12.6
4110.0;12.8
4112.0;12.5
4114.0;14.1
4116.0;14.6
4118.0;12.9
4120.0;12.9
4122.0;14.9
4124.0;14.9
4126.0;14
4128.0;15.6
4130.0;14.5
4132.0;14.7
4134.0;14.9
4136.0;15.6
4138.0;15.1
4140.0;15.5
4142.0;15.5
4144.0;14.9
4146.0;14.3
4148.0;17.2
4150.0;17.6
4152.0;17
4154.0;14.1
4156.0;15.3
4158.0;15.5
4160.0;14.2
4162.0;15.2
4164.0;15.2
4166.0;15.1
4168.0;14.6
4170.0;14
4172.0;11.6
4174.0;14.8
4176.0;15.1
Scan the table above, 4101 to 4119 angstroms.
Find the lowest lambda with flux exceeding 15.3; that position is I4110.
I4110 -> 4102.0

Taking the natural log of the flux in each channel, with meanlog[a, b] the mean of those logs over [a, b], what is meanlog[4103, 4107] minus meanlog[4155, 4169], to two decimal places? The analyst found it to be -0.18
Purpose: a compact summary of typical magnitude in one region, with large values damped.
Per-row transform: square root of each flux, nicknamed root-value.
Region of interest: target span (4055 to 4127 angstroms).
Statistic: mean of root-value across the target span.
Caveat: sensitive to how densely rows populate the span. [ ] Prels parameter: 3.77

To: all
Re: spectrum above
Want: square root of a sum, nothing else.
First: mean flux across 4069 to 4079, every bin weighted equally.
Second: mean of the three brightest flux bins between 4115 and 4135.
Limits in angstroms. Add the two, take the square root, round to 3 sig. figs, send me 5.42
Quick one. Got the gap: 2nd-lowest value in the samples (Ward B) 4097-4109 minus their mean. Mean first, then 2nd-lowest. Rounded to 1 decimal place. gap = -1.1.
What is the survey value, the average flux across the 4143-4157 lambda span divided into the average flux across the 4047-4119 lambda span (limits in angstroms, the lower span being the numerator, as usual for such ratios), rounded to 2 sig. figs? 0.92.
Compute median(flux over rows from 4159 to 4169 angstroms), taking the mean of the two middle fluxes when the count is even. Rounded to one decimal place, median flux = 15.1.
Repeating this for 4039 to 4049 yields 15.9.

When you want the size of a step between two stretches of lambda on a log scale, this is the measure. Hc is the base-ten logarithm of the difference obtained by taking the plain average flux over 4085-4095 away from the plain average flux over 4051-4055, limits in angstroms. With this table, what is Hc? 0.1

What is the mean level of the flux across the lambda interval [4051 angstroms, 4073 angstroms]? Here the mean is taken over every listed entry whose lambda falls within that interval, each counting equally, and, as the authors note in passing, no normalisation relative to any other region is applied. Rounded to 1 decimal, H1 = 15.0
